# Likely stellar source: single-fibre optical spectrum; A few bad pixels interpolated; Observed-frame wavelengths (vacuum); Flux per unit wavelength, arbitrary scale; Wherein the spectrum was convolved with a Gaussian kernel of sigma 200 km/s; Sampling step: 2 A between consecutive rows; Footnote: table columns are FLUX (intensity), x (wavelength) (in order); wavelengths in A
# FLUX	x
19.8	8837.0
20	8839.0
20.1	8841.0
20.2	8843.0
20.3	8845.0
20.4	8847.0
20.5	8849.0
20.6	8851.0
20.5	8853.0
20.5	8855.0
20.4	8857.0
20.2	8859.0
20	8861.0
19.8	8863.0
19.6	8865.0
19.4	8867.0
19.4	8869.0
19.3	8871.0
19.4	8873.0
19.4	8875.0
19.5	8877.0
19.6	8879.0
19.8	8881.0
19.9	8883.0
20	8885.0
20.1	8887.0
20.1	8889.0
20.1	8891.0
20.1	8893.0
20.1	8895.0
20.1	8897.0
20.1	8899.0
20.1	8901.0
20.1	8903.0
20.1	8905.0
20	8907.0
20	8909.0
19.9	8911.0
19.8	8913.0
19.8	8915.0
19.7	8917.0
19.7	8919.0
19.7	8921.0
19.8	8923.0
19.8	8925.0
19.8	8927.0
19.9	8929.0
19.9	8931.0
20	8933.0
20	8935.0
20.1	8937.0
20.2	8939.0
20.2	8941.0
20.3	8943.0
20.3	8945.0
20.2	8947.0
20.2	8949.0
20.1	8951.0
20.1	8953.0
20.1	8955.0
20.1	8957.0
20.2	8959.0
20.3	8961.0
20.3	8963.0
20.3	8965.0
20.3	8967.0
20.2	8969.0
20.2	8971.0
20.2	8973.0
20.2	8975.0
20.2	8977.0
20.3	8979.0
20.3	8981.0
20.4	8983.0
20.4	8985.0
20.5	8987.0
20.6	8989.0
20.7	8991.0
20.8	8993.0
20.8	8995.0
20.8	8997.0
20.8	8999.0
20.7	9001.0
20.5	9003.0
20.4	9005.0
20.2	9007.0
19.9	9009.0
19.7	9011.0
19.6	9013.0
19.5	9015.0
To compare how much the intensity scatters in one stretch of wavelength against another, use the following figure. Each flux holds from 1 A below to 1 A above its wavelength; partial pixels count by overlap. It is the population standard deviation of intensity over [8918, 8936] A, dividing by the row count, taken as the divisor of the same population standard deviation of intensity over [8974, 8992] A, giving 1.5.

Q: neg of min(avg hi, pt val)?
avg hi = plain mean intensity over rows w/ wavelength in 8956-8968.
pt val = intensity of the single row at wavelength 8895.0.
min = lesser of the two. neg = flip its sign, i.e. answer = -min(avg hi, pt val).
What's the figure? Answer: -20.1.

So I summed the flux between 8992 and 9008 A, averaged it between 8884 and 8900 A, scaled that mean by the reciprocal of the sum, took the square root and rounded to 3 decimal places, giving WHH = 0.349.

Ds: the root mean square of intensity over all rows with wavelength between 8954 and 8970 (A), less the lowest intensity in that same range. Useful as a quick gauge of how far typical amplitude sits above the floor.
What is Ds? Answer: 0.13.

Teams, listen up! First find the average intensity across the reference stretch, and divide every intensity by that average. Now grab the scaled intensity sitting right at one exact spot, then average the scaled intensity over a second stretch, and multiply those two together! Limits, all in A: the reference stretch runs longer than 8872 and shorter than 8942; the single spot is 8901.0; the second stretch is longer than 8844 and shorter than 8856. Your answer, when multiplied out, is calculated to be 1.04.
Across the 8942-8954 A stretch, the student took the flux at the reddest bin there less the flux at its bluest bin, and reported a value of -0.20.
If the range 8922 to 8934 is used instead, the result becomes 0.20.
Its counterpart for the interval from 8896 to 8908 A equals -0.10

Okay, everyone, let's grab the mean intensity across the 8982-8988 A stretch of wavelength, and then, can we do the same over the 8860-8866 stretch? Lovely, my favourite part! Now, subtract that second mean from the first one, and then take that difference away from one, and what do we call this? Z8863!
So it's 0.37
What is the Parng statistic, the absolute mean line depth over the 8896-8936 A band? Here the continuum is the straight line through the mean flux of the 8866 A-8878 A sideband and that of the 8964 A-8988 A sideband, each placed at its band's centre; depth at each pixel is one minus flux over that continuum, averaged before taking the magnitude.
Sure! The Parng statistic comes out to 0.0070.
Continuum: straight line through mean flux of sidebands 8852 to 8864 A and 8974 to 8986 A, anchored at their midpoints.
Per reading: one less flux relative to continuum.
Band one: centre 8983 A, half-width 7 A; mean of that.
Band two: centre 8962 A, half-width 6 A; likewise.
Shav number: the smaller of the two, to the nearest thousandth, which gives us -0.004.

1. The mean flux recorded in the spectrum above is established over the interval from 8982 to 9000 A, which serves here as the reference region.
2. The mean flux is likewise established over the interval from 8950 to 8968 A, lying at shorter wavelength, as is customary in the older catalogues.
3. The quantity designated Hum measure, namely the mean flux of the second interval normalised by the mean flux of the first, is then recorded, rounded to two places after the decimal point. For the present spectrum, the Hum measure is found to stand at 0.98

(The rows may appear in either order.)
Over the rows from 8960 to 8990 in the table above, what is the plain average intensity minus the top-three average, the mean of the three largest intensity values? -0.19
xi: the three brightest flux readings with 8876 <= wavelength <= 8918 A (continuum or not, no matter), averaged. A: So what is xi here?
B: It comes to 20.10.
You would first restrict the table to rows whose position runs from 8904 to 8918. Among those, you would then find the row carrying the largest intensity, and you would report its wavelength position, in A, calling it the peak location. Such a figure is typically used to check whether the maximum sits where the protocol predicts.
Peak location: 8905.0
